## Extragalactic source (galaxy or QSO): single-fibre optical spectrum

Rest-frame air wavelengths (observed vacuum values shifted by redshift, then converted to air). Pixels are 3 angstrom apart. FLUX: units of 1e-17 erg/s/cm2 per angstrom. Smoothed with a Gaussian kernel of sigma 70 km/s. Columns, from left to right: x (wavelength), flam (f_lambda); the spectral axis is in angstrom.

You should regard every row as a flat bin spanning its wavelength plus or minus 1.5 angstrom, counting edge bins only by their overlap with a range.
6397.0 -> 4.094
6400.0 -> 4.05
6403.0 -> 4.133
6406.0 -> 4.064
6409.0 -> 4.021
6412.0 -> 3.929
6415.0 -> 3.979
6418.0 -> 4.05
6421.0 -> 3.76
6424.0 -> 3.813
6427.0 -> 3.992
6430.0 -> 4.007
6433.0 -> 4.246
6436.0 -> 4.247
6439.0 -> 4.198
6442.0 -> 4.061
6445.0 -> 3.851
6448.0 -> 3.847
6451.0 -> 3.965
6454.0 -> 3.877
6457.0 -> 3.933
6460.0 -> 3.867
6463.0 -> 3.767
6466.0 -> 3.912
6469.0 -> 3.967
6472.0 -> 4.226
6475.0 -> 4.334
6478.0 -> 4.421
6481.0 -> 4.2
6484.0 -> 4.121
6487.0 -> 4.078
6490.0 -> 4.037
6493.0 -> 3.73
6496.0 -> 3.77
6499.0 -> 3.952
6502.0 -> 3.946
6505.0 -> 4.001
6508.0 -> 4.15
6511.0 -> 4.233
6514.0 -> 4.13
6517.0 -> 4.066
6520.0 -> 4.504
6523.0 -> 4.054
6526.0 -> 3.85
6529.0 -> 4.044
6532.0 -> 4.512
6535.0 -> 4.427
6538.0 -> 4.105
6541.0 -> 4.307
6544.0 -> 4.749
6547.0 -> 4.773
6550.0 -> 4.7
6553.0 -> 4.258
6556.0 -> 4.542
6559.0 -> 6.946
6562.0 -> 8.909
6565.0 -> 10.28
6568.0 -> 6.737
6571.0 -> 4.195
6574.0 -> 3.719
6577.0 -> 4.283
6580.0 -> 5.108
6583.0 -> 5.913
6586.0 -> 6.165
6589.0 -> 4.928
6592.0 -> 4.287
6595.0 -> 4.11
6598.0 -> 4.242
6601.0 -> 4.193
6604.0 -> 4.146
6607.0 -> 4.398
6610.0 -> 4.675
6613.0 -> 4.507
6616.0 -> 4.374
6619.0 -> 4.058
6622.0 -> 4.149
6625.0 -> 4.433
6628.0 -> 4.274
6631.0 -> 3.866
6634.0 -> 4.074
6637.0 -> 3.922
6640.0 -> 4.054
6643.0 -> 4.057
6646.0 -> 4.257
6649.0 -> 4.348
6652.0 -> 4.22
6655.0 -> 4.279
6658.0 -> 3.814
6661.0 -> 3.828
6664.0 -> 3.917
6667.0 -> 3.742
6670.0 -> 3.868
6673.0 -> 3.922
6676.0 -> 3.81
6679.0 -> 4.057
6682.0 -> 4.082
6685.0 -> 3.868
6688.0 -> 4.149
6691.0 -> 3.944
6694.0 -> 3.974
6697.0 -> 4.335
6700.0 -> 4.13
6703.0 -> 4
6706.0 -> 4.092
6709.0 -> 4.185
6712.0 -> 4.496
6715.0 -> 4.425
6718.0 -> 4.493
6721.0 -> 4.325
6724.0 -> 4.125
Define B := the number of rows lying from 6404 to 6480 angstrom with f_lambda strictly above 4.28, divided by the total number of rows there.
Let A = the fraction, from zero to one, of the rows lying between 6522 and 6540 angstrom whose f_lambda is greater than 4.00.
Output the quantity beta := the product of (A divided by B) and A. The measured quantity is 9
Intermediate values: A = 0.83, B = 0.08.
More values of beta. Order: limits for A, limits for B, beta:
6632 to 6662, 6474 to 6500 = 2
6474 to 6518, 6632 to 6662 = 5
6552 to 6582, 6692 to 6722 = 2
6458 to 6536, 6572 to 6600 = 1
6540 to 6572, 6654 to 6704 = 17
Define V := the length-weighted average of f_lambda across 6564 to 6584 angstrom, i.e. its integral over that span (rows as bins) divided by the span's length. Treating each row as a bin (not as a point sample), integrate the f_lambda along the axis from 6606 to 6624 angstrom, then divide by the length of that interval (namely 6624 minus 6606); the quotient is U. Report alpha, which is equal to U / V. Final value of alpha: 0.77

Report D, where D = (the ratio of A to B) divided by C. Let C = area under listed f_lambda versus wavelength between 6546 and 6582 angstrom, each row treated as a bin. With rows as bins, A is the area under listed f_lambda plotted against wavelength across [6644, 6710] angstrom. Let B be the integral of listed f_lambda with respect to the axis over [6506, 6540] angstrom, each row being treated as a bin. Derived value 0.009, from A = 266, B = 142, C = 206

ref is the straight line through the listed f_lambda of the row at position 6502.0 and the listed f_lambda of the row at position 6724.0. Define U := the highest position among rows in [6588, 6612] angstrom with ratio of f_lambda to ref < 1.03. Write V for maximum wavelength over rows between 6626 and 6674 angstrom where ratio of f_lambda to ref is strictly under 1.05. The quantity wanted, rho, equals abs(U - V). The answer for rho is 69 angstrom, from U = 6604.0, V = 6673.0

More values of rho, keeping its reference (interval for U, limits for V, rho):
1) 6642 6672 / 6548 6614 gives 66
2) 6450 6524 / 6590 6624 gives 99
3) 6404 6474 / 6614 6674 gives 204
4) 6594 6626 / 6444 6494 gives 129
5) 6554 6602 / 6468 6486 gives 111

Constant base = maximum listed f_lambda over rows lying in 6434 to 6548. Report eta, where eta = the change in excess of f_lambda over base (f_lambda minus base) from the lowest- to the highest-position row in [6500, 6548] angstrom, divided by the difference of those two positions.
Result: 0.0184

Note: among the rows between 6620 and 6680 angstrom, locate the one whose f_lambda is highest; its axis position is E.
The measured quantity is 6625.0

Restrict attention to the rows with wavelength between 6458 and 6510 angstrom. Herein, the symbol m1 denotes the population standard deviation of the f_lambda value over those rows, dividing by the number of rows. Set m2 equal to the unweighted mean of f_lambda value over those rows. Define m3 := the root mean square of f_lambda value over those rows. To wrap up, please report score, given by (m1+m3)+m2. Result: 8.3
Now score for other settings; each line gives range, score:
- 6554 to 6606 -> 13.0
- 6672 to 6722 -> 8.5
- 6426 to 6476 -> 8.2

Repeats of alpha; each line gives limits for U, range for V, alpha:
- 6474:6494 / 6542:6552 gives 0.88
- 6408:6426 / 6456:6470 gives 1.01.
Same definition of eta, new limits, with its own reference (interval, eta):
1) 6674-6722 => 0.0114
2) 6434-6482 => -0.0010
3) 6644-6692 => -0.0070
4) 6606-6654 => -0.0040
